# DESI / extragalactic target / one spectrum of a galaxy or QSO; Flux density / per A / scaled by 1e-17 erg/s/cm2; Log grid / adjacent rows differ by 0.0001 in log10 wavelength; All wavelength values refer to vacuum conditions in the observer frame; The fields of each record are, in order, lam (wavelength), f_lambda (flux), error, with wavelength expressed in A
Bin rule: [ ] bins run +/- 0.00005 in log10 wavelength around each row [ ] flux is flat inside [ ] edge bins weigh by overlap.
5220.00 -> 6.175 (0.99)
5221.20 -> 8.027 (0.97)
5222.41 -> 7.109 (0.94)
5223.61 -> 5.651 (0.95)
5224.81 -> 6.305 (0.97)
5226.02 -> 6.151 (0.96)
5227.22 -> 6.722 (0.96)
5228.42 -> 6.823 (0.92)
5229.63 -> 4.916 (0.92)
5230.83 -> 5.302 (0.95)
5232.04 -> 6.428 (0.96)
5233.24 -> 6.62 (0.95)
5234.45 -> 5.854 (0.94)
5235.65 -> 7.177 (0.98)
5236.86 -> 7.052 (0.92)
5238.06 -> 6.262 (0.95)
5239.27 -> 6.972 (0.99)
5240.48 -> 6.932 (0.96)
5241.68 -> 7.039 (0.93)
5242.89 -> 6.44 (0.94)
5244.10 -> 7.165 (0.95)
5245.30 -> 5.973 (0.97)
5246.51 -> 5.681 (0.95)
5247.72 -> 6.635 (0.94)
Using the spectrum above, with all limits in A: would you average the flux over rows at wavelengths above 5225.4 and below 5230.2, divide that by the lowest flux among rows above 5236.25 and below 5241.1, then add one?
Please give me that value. 1.98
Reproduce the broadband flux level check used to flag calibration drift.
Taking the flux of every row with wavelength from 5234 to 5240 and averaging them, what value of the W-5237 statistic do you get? 6.7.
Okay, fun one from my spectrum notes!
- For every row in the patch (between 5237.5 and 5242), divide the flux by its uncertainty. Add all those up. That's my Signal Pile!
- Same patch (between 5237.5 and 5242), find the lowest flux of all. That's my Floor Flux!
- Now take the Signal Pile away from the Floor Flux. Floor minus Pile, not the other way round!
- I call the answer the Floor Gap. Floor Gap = -22.2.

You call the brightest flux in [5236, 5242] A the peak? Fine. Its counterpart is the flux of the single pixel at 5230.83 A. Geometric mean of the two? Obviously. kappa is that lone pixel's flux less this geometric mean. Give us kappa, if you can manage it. -0.8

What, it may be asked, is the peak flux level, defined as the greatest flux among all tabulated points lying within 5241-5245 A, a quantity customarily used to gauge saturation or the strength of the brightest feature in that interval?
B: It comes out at 7.165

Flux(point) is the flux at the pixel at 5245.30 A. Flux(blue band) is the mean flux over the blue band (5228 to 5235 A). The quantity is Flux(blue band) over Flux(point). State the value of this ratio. 1.00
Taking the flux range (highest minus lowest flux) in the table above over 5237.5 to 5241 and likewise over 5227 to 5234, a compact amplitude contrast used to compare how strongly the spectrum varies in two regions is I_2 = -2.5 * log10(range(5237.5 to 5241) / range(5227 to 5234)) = 1.1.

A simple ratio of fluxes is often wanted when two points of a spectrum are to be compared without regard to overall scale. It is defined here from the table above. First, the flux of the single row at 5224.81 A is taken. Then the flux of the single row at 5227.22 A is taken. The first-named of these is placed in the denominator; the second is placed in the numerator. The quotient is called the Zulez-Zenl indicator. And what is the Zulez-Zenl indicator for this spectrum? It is 1.07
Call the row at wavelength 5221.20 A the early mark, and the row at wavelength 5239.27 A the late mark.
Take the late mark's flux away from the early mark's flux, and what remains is 1.1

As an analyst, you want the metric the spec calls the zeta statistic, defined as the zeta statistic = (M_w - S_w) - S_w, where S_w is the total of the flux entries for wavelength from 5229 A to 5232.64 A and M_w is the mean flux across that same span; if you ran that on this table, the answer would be -28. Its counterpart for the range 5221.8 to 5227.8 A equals -57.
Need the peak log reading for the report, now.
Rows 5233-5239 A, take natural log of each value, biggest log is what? 1.97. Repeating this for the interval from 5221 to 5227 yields 2.08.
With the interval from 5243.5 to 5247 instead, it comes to 1.97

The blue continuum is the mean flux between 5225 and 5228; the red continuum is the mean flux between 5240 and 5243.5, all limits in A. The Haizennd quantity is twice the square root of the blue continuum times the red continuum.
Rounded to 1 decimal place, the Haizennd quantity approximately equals 13.2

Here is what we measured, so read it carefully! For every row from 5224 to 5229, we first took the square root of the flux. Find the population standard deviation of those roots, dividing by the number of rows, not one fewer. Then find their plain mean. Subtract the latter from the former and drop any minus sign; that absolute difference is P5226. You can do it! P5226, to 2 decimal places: 2.49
